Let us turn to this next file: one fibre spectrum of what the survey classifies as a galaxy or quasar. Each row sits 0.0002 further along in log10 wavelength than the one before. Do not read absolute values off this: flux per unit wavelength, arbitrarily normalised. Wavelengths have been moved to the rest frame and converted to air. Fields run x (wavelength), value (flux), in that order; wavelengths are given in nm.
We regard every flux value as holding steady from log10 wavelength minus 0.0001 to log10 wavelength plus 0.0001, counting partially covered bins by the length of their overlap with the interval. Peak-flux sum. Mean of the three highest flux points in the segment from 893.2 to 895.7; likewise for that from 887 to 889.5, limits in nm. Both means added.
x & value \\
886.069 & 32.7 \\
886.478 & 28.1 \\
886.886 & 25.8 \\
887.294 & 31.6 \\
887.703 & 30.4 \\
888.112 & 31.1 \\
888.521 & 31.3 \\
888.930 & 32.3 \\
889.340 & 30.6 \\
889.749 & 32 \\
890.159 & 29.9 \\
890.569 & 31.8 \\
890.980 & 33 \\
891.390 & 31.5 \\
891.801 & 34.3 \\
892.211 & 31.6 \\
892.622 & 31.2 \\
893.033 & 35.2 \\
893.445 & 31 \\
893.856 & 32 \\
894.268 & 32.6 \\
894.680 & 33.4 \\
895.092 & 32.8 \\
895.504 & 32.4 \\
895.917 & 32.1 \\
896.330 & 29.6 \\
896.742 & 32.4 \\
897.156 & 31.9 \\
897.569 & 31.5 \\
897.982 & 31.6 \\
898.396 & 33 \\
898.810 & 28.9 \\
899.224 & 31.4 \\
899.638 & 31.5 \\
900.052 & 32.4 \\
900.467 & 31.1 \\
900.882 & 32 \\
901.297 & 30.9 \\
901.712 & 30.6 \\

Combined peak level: 64.7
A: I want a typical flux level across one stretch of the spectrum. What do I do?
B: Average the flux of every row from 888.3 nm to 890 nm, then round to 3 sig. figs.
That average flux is 31.5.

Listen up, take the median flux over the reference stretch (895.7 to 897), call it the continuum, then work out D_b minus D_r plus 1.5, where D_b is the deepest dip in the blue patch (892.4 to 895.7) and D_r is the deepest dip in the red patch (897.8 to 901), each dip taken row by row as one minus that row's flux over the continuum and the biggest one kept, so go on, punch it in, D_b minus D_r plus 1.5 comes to 1.43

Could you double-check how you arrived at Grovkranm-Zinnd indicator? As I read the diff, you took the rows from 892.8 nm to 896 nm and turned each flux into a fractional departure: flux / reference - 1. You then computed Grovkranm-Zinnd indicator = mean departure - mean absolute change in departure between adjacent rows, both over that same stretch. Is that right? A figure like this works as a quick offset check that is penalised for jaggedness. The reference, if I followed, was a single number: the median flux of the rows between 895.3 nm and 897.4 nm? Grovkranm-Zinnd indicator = -0.017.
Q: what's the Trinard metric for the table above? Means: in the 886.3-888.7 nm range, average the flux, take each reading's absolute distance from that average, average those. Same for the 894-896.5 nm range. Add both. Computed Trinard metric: 2.71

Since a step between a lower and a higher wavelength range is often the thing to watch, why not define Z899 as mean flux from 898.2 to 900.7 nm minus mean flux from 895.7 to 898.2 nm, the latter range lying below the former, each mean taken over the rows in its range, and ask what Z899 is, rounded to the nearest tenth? -0.1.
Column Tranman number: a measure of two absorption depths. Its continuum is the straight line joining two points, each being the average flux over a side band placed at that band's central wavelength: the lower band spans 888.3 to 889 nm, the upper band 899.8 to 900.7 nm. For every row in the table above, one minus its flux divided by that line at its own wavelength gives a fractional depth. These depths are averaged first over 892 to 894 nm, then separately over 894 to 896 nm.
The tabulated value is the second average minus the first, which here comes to -0.01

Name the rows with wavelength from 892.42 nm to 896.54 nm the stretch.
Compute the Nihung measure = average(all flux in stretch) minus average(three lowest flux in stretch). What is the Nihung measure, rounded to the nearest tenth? 1.6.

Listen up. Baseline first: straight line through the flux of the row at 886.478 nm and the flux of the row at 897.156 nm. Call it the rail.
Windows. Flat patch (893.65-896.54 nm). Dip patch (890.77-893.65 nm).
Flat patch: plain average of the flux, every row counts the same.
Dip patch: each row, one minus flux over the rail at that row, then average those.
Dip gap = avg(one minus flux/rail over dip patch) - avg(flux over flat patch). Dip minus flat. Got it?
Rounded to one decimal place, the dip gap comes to -32.2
